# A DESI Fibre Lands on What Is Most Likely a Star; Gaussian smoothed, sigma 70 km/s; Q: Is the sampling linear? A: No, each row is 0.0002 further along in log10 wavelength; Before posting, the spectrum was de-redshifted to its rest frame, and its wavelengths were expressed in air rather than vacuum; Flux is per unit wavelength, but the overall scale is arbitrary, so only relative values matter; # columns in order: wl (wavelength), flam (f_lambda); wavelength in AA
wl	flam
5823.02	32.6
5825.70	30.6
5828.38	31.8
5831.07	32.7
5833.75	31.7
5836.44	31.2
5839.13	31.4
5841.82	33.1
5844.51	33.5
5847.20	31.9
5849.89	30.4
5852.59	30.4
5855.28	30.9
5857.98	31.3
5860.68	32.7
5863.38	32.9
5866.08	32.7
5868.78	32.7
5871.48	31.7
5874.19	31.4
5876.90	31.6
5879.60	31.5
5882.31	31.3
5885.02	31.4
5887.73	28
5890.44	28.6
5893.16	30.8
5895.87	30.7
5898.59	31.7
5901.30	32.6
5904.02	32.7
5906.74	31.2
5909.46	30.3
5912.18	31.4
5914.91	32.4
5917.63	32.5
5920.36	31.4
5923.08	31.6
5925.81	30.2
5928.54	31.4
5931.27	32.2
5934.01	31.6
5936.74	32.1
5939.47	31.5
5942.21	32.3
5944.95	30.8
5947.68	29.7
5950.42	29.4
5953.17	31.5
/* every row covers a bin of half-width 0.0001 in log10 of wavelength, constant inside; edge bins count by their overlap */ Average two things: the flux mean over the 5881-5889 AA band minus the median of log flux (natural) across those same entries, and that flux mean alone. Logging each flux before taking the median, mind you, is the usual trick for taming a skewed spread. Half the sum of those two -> 28.5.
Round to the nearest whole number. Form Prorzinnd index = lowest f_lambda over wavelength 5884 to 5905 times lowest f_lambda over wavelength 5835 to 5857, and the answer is 851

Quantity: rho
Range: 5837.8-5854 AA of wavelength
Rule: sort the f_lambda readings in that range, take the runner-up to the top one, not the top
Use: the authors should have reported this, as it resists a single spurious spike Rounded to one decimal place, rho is 33.1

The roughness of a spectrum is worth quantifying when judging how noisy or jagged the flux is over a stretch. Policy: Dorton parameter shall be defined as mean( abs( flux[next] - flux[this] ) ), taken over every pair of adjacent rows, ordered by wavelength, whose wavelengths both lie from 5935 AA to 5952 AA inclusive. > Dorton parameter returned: 0.86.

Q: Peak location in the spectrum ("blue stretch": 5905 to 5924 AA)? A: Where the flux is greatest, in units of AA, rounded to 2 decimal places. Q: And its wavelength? 5917.63 AA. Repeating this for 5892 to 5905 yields 5904.02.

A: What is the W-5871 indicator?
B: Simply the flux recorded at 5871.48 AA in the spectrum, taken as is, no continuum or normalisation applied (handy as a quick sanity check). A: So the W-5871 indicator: 31.7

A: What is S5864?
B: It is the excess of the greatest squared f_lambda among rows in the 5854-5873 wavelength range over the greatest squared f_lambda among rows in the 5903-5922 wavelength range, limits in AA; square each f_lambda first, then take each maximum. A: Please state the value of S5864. 13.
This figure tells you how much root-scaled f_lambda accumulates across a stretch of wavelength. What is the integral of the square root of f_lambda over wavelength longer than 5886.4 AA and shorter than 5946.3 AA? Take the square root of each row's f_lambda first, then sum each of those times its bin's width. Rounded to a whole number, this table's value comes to 335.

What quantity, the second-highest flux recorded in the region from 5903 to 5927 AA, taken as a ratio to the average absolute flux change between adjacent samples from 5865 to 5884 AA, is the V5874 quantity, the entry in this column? 108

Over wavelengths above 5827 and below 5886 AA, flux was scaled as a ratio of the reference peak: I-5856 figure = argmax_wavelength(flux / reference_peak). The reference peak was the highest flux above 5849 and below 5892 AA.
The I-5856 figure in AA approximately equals 5844.51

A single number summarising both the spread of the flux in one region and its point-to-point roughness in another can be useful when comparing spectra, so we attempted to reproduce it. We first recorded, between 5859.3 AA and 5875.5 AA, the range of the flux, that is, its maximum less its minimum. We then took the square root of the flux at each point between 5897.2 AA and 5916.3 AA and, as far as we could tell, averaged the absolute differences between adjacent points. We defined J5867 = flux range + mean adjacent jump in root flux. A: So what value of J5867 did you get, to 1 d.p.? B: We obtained 1.6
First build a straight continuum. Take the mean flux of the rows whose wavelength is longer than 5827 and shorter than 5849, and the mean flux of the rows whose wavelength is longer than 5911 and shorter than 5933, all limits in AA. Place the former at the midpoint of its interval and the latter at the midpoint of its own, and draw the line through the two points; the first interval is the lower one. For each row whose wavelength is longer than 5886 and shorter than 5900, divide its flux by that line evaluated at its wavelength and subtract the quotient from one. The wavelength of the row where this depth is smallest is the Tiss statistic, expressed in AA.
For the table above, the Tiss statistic 5898.59 AA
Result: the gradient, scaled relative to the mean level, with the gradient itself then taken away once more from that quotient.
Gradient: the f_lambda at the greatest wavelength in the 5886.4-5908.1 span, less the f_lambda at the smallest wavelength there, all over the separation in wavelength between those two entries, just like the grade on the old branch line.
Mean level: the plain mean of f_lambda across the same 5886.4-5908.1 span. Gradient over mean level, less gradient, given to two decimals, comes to -0.16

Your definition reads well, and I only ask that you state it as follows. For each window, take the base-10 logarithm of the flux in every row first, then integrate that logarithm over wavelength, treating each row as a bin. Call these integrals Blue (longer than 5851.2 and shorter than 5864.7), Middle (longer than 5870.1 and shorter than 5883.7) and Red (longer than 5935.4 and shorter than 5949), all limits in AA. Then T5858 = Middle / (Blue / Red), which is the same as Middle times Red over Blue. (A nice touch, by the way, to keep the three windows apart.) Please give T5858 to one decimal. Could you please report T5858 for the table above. 20.5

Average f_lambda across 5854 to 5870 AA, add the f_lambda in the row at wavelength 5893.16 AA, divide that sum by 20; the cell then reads 3.15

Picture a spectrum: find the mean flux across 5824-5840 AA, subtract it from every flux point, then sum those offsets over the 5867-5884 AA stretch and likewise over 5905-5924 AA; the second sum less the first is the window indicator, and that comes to -1.0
